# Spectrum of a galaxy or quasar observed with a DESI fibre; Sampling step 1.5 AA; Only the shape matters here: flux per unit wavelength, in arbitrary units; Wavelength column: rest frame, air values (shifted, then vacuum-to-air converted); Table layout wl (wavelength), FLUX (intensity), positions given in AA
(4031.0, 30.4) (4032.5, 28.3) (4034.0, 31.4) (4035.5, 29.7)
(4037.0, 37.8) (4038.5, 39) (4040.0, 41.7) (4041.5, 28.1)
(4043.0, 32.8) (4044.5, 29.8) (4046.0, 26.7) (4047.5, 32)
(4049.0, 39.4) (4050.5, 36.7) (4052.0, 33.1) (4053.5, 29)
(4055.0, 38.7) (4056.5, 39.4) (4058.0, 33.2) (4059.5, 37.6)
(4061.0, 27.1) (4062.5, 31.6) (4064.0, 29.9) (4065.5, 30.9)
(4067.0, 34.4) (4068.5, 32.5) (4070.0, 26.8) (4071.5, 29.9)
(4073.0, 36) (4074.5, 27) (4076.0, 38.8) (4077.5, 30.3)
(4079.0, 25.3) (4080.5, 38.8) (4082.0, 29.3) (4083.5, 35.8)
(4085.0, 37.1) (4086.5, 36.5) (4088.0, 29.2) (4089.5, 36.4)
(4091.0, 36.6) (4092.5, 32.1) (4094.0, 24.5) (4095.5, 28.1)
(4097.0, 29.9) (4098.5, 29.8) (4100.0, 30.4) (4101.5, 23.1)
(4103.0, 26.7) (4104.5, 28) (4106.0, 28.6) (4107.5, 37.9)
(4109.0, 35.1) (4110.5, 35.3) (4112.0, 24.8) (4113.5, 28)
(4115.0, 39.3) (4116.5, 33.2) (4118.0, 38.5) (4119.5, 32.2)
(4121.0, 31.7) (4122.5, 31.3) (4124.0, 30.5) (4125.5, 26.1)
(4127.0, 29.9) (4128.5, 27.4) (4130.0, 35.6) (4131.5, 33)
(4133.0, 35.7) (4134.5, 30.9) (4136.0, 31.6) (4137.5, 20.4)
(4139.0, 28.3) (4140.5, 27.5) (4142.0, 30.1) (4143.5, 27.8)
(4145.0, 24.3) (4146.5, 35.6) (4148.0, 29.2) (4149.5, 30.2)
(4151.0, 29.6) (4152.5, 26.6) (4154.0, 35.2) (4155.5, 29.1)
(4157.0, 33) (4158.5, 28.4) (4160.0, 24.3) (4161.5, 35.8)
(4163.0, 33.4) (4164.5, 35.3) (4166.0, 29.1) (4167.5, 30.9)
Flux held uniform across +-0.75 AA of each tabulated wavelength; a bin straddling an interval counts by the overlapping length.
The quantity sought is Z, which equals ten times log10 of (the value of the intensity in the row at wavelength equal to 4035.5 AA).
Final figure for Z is 14.7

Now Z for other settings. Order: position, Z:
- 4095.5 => 14.5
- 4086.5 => 15.6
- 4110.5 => 15.5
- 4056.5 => 16.0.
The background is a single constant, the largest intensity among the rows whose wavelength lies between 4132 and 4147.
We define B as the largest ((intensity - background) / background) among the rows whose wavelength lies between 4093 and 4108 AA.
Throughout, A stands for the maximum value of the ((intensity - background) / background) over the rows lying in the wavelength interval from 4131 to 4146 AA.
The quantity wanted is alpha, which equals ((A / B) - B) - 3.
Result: -3.1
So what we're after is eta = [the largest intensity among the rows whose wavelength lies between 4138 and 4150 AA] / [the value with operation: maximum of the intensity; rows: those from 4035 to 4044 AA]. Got 0.85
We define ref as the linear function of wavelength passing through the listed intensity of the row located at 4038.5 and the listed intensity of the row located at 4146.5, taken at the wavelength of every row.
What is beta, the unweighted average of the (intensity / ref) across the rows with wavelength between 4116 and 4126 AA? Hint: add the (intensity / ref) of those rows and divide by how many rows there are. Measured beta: 0.88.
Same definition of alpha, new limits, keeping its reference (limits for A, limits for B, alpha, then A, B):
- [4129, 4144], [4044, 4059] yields -3.1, 0.00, 0.10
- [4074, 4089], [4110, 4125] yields -2.2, 0.09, 0.10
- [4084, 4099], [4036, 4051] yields -2.9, 0.04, 0.17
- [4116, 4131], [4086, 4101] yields 0.1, 0.08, 0.03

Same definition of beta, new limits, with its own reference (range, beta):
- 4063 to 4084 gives 0.84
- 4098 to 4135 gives 0.86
